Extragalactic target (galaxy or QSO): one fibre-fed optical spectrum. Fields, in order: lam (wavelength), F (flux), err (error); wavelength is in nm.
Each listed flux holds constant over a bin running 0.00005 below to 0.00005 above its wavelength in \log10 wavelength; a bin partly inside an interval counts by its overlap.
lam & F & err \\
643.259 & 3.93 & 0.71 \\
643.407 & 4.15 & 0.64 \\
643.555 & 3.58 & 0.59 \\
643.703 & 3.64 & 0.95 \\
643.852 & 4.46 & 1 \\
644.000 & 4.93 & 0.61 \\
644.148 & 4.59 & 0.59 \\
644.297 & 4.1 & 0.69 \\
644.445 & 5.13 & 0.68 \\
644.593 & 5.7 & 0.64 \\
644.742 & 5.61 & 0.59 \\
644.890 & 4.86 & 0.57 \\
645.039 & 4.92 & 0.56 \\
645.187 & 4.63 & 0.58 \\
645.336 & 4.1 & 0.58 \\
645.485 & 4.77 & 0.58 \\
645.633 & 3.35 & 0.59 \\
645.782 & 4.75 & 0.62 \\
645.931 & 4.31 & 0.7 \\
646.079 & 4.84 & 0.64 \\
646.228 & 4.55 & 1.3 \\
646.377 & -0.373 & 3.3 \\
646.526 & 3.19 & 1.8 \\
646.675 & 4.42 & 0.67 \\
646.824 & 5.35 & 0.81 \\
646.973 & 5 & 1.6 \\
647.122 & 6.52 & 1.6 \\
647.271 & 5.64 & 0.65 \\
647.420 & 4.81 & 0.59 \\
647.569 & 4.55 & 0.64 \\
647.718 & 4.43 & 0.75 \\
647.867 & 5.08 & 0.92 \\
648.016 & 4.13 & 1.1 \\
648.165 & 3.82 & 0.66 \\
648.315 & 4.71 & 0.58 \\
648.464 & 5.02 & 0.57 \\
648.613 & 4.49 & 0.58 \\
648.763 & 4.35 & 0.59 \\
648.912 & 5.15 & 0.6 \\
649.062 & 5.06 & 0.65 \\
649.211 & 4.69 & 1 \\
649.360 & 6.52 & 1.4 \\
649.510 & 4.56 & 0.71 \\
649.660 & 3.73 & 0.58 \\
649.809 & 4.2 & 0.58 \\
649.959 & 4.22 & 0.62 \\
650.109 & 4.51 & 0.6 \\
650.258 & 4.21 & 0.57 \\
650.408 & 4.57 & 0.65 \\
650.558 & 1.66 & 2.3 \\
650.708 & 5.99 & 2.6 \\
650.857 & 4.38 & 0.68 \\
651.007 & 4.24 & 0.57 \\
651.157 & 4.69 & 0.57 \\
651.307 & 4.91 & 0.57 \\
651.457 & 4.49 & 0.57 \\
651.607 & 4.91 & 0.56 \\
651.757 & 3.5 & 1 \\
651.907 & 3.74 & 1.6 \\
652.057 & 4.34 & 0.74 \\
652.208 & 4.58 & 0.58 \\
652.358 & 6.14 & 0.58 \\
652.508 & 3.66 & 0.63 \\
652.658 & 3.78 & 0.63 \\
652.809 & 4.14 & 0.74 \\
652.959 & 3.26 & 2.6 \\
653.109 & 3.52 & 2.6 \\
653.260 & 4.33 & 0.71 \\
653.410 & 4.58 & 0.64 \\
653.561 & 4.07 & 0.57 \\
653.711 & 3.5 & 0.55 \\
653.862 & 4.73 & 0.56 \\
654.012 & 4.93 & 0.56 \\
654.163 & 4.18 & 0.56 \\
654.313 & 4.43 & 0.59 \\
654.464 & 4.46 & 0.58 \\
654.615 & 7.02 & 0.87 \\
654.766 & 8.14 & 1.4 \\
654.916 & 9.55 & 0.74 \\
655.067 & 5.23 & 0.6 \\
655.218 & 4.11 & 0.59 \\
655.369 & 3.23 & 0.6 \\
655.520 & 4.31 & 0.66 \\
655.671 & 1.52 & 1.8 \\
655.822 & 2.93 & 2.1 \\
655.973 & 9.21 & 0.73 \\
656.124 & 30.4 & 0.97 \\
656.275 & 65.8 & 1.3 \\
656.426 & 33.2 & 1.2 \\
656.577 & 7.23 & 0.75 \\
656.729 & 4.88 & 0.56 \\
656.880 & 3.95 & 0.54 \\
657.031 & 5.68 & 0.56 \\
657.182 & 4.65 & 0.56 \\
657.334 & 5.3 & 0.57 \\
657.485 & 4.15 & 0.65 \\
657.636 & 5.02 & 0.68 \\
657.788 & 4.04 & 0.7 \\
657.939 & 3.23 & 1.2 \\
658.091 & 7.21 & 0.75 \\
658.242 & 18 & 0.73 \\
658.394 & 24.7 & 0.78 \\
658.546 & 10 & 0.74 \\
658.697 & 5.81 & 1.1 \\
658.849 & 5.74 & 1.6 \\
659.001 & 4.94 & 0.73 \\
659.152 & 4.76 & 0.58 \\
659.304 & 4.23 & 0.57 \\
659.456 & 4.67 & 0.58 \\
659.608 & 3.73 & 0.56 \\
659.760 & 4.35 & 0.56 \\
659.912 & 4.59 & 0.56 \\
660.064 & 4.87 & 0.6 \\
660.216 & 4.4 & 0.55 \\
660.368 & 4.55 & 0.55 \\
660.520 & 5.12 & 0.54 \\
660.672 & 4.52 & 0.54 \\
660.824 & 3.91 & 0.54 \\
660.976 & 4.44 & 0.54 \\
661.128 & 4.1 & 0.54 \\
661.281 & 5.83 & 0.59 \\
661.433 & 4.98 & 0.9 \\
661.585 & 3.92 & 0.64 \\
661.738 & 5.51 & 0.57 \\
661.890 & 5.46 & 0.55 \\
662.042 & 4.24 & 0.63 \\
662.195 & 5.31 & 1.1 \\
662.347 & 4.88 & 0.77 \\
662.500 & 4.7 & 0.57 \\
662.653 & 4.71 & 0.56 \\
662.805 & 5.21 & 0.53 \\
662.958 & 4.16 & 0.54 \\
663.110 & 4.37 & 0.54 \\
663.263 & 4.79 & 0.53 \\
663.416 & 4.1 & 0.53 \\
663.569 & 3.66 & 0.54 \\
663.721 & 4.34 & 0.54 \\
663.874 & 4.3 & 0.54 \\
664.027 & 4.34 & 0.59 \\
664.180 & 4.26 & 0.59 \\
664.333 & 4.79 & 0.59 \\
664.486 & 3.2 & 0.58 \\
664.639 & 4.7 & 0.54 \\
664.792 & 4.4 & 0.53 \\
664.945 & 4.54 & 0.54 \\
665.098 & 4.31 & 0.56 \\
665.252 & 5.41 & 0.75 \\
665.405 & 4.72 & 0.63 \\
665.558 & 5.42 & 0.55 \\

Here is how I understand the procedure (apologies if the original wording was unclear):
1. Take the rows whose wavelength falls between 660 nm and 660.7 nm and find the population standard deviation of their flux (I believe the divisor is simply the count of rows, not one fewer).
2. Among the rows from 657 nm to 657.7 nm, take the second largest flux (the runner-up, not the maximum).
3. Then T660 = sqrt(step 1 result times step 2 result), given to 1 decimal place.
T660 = 1.2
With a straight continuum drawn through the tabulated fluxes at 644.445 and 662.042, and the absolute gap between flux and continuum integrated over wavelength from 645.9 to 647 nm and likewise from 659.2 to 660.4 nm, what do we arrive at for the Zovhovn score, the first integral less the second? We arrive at 1.1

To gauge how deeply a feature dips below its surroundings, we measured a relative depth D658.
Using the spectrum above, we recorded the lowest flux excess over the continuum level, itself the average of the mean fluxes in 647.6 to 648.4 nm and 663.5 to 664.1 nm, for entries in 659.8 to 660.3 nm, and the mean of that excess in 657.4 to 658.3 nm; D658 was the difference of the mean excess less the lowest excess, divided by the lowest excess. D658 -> 25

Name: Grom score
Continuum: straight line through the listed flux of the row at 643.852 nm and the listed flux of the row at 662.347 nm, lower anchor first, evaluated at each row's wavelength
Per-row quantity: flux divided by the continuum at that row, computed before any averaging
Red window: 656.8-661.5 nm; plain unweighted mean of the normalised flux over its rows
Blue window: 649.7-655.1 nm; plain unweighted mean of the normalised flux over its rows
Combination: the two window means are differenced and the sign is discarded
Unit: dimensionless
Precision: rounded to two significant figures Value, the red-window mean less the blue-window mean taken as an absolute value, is 0.25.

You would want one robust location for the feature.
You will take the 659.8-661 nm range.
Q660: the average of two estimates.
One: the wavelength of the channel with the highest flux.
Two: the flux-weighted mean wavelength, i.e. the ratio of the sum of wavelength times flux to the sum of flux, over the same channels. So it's 660.48 nm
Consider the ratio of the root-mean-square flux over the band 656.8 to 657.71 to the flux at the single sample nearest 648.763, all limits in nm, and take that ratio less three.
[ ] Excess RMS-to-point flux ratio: -1.89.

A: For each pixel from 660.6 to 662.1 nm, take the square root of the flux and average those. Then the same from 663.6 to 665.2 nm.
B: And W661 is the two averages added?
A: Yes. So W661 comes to 4.24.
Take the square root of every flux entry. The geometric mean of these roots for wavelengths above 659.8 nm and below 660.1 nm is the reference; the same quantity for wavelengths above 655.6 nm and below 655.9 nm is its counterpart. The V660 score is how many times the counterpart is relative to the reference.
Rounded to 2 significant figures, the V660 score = 0.67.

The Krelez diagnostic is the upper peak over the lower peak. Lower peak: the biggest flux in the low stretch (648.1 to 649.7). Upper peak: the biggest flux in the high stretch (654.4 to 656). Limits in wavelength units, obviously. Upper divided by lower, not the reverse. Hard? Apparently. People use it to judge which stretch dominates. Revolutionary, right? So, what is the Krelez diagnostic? 1.5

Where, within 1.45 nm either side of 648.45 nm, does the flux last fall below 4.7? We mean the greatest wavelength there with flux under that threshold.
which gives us 649.809 nm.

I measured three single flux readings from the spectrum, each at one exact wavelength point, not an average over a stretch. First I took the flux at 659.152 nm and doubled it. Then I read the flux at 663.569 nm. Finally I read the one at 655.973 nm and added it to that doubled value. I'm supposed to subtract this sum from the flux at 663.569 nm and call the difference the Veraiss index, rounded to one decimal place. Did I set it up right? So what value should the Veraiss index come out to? -15.1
